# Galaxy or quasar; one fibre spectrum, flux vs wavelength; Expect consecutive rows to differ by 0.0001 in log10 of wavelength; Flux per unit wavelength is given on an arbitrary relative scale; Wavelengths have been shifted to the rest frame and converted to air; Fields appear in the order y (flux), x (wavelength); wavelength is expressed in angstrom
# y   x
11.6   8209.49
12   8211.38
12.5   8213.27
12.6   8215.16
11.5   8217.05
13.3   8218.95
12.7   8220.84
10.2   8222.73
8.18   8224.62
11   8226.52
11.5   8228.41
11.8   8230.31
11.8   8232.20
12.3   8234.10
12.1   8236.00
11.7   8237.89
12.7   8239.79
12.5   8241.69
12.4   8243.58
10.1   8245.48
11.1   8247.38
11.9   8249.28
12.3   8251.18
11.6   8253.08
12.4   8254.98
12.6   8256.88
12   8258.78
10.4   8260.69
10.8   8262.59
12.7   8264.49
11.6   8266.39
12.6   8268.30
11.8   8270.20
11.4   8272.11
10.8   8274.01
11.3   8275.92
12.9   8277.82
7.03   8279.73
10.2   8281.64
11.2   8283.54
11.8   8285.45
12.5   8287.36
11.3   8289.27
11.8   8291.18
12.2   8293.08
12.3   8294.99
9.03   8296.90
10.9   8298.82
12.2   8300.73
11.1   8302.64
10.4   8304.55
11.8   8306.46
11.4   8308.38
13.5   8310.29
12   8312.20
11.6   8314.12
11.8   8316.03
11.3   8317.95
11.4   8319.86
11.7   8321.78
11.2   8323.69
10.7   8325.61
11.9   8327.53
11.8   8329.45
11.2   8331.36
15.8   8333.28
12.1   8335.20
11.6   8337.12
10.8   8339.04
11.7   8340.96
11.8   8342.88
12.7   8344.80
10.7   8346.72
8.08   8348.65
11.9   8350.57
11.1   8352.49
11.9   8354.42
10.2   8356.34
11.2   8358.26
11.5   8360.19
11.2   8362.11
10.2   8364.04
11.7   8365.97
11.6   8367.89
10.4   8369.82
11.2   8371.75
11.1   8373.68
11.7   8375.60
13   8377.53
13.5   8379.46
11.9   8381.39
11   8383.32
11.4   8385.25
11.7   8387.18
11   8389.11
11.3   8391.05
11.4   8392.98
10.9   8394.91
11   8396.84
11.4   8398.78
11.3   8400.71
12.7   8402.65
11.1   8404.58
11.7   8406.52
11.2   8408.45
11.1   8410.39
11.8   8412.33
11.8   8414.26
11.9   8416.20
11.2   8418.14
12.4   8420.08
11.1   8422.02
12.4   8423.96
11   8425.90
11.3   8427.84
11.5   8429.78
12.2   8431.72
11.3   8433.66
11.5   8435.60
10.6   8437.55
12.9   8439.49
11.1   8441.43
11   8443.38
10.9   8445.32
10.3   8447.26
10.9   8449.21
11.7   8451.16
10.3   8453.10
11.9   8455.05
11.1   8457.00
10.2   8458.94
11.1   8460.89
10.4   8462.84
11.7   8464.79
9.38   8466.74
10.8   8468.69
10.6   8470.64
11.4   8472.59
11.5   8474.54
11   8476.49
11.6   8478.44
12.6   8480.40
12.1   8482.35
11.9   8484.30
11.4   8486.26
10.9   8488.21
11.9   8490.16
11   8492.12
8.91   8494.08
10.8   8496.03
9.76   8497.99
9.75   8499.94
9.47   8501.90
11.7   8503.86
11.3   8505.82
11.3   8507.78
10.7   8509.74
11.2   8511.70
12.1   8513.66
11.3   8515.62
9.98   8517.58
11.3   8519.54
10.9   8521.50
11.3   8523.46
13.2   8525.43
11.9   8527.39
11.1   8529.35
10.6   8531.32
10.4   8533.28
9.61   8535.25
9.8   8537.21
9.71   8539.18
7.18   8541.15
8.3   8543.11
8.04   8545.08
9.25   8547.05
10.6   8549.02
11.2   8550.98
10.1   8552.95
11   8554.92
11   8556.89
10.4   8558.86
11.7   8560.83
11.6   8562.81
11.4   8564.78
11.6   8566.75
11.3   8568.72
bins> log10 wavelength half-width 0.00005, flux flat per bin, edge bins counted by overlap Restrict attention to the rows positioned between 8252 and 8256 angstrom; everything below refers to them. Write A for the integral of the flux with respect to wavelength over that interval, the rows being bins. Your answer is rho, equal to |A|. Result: 48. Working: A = 48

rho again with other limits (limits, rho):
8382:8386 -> 45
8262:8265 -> 35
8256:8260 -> 49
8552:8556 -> 42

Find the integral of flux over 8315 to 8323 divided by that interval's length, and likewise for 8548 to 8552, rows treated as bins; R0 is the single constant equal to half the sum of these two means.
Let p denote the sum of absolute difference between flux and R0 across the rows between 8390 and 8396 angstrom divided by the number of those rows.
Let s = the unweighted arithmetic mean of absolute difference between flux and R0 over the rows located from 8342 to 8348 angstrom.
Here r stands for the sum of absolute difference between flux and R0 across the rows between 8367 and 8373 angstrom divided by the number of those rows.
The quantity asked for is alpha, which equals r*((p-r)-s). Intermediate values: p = 0.2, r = 0.4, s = 0.86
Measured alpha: -0.4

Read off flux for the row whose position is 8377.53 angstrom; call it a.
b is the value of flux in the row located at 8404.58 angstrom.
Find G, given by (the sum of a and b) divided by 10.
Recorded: 2.41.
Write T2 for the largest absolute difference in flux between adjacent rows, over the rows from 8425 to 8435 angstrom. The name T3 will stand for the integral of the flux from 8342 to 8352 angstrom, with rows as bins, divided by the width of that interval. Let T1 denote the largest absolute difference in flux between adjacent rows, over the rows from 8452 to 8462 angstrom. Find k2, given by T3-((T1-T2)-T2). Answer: 11.2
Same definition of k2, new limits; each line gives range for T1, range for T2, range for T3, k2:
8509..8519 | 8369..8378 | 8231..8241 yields 13.4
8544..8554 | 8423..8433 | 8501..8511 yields 12.4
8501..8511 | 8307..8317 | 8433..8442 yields 13.5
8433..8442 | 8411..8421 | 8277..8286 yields 10.6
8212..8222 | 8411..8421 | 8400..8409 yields 12.2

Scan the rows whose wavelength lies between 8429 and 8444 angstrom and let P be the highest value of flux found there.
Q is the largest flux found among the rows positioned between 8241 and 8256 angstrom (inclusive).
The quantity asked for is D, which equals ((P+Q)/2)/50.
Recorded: 0.254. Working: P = 12.9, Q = 12.5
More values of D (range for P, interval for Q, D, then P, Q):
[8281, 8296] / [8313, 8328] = 0.244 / 12.5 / 11.9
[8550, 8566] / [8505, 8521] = 0.238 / 11.7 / 12.1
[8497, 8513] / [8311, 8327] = 0.237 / 11.7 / 12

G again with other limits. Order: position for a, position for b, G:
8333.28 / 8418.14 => 2.70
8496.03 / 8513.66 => 2.29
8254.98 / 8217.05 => 2.39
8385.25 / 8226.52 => 2.24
